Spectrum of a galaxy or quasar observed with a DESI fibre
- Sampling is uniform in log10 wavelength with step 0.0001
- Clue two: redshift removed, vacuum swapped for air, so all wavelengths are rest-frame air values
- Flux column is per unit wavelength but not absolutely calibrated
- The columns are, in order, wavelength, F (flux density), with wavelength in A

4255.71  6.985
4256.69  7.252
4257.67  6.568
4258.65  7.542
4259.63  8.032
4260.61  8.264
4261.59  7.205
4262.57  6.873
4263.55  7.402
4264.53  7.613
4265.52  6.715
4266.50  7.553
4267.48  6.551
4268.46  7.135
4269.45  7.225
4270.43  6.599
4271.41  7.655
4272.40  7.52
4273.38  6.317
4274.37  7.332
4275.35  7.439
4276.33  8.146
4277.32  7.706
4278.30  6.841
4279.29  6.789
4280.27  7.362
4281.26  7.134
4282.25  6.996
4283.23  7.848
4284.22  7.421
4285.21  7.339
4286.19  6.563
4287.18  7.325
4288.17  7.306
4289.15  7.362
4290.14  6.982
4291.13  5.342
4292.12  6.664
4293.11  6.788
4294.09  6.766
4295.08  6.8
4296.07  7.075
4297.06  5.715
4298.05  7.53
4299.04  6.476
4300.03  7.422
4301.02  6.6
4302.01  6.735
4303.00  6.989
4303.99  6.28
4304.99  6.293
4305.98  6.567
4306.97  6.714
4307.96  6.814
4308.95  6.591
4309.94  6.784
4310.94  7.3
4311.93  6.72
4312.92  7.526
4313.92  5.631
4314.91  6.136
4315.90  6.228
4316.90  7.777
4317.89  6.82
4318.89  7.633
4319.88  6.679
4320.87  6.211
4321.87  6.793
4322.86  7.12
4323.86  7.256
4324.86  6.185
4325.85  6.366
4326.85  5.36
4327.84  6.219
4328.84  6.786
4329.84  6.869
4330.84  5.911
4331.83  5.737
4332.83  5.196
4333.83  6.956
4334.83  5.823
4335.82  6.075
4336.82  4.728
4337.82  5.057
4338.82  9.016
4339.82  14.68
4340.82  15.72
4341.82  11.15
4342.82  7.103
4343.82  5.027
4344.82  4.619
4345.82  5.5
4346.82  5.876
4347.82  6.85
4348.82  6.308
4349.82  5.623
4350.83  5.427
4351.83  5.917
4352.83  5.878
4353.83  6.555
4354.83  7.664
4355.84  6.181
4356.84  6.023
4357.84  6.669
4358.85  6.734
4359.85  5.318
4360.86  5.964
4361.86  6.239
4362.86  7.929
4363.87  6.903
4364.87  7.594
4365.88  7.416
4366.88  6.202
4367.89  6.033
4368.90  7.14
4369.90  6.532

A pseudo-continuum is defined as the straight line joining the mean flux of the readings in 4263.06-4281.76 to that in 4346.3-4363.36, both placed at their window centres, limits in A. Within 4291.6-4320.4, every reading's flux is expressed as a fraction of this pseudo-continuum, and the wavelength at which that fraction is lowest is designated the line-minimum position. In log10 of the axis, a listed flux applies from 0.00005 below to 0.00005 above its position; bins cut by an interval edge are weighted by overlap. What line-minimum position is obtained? 4297.06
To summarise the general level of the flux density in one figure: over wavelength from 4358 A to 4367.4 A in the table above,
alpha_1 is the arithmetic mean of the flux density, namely 6.70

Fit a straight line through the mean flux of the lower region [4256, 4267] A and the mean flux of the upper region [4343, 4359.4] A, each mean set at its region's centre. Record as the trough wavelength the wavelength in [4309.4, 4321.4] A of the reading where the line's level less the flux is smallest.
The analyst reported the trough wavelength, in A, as 4316.90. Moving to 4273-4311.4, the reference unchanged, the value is 4276.33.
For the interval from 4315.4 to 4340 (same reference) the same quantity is 4339.82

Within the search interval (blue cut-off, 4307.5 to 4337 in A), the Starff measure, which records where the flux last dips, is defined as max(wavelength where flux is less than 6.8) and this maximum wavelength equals 4336.82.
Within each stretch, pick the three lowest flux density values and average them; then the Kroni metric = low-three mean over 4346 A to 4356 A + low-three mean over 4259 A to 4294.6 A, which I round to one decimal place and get 11.7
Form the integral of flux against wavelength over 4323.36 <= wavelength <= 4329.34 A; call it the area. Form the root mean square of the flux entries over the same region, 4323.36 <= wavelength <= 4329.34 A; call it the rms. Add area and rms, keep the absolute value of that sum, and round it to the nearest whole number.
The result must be 44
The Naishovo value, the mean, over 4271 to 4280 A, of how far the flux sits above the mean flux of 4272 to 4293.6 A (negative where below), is 0.2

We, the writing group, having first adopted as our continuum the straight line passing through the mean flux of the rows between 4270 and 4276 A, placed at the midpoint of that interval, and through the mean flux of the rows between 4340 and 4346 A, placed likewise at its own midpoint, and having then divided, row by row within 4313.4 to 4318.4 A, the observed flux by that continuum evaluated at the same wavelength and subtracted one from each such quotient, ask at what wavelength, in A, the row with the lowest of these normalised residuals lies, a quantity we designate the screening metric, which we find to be 4313.92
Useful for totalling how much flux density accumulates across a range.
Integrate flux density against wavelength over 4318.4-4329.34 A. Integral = 72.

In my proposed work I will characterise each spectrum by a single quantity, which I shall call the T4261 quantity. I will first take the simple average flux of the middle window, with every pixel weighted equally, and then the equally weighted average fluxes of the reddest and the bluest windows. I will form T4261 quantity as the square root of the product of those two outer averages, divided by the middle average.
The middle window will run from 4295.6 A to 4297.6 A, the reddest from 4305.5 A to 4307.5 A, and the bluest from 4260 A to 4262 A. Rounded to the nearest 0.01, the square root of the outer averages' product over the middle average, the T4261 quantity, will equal 1.12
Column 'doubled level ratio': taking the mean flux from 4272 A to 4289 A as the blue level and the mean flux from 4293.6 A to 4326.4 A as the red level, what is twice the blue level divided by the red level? 2.15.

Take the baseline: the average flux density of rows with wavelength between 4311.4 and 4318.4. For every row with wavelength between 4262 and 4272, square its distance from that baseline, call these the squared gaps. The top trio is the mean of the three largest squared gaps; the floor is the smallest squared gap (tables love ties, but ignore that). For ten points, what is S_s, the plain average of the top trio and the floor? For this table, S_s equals 0.42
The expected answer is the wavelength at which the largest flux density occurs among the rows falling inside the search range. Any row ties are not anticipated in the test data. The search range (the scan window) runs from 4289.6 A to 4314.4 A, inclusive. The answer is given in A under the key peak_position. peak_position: 4298.05 A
